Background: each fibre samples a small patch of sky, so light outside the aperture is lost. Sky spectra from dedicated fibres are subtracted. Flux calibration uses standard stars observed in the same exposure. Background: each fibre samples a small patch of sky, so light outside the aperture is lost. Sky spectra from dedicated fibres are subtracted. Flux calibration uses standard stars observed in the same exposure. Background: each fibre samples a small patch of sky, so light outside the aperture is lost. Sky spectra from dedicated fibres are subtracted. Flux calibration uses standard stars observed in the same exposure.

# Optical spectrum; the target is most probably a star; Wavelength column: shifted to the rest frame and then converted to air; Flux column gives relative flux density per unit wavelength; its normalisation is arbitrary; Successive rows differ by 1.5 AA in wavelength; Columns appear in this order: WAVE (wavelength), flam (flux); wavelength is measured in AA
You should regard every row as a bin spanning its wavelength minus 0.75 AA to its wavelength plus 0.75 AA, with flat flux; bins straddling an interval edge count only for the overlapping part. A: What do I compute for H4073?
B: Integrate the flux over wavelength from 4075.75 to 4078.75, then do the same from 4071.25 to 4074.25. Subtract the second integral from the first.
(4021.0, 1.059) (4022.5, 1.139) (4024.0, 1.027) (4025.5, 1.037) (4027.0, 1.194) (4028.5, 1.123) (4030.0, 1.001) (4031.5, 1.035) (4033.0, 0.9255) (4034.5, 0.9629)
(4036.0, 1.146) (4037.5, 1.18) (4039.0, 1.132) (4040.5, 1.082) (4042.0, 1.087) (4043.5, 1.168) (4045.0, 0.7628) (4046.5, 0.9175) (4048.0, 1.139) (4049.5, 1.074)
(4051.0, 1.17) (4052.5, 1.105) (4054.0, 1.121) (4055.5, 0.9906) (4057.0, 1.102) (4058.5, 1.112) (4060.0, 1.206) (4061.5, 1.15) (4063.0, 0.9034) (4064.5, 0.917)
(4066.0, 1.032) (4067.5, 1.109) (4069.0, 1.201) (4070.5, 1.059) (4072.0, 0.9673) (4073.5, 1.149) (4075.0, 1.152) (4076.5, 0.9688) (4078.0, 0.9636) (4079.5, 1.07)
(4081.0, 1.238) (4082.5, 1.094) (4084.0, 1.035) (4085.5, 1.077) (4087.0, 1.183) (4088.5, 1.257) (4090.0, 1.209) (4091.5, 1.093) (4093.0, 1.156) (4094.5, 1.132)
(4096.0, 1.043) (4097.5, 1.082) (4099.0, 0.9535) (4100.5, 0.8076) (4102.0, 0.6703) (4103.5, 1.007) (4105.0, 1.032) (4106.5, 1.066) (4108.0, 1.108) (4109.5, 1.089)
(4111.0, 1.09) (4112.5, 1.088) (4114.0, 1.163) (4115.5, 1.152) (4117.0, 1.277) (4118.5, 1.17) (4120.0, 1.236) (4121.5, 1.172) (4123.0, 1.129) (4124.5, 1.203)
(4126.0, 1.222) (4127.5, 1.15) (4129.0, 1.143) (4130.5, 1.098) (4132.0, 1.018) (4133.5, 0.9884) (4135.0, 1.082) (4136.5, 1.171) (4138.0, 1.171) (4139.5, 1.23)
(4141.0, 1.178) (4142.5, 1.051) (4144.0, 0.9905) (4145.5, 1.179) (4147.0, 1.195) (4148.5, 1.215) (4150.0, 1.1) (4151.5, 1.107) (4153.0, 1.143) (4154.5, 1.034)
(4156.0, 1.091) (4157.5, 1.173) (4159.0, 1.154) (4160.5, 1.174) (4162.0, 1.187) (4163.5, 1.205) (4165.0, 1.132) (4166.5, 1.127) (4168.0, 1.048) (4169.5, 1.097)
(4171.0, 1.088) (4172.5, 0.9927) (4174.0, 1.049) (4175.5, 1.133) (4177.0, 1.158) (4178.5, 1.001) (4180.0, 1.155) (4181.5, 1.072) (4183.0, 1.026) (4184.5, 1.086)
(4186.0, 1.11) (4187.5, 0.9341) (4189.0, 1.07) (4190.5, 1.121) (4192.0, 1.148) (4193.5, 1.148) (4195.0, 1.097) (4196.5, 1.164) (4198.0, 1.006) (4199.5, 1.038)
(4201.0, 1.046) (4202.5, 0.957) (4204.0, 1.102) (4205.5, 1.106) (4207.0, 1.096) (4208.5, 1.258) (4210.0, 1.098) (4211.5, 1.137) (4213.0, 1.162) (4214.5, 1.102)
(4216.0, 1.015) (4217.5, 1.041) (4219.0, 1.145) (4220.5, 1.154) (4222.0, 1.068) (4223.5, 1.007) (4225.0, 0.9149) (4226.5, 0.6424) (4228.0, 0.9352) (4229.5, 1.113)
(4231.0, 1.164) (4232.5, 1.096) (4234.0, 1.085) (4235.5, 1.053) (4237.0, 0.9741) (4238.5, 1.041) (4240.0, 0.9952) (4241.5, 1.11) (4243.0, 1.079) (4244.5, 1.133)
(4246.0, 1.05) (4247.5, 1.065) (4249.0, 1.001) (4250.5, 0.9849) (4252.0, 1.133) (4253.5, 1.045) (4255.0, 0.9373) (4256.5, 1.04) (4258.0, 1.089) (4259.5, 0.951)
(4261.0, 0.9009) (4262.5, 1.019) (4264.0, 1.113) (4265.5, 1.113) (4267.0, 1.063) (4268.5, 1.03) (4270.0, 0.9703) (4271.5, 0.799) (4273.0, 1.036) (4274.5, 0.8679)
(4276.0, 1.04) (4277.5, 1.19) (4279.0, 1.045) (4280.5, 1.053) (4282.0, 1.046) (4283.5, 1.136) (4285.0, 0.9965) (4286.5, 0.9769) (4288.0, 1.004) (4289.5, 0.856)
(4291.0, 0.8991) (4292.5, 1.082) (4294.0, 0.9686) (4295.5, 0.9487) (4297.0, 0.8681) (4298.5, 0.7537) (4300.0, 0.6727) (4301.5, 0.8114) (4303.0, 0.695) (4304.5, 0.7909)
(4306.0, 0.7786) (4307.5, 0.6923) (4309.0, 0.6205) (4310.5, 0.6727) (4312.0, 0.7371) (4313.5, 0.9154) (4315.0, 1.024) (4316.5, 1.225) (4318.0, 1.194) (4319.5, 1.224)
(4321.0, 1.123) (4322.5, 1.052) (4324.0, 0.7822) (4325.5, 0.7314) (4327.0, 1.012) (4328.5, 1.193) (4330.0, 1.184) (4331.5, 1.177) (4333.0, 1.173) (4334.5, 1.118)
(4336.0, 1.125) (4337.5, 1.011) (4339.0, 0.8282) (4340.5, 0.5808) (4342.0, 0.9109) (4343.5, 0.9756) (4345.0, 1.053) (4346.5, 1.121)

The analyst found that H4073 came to -0.28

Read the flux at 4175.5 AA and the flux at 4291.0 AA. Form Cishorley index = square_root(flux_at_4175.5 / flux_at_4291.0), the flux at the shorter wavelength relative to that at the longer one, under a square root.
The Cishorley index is 1.12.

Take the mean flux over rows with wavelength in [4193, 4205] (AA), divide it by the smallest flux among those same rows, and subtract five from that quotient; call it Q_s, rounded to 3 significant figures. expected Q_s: -3.88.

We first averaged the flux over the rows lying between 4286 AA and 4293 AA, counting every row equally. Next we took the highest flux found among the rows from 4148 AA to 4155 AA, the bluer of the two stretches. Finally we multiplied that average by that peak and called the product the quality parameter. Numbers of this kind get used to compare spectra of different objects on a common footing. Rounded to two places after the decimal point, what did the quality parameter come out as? 1.17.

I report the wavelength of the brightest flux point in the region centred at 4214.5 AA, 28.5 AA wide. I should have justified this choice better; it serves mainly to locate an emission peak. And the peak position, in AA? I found 4208.5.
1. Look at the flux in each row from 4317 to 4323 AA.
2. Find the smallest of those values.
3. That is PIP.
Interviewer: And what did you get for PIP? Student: 1.052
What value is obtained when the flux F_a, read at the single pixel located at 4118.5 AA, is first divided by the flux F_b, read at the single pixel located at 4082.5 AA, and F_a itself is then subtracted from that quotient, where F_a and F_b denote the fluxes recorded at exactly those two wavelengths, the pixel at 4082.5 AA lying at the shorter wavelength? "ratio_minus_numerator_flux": -0.10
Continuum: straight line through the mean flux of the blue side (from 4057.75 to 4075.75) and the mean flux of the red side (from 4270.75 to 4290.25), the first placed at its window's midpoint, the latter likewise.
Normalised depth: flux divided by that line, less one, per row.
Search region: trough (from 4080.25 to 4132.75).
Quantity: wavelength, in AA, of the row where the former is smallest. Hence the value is 4102.0 AA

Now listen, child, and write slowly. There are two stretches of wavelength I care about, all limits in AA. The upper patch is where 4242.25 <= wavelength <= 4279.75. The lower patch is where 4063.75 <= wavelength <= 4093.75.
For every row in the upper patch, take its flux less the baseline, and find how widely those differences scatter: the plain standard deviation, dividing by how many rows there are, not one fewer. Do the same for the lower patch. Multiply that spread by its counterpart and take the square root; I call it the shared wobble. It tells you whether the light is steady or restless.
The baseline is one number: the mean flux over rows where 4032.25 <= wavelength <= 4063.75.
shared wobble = 0.091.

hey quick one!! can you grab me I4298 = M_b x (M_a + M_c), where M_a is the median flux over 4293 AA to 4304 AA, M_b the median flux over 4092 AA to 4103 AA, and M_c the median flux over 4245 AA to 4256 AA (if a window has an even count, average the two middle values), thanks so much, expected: 1.94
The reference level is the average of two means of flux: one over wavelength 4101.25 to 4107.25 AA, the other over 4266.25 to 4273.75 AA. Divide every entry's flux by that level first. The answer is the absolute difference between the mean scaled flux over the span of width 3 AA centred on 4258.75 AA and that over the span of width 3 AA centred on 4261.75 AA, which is 0.062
